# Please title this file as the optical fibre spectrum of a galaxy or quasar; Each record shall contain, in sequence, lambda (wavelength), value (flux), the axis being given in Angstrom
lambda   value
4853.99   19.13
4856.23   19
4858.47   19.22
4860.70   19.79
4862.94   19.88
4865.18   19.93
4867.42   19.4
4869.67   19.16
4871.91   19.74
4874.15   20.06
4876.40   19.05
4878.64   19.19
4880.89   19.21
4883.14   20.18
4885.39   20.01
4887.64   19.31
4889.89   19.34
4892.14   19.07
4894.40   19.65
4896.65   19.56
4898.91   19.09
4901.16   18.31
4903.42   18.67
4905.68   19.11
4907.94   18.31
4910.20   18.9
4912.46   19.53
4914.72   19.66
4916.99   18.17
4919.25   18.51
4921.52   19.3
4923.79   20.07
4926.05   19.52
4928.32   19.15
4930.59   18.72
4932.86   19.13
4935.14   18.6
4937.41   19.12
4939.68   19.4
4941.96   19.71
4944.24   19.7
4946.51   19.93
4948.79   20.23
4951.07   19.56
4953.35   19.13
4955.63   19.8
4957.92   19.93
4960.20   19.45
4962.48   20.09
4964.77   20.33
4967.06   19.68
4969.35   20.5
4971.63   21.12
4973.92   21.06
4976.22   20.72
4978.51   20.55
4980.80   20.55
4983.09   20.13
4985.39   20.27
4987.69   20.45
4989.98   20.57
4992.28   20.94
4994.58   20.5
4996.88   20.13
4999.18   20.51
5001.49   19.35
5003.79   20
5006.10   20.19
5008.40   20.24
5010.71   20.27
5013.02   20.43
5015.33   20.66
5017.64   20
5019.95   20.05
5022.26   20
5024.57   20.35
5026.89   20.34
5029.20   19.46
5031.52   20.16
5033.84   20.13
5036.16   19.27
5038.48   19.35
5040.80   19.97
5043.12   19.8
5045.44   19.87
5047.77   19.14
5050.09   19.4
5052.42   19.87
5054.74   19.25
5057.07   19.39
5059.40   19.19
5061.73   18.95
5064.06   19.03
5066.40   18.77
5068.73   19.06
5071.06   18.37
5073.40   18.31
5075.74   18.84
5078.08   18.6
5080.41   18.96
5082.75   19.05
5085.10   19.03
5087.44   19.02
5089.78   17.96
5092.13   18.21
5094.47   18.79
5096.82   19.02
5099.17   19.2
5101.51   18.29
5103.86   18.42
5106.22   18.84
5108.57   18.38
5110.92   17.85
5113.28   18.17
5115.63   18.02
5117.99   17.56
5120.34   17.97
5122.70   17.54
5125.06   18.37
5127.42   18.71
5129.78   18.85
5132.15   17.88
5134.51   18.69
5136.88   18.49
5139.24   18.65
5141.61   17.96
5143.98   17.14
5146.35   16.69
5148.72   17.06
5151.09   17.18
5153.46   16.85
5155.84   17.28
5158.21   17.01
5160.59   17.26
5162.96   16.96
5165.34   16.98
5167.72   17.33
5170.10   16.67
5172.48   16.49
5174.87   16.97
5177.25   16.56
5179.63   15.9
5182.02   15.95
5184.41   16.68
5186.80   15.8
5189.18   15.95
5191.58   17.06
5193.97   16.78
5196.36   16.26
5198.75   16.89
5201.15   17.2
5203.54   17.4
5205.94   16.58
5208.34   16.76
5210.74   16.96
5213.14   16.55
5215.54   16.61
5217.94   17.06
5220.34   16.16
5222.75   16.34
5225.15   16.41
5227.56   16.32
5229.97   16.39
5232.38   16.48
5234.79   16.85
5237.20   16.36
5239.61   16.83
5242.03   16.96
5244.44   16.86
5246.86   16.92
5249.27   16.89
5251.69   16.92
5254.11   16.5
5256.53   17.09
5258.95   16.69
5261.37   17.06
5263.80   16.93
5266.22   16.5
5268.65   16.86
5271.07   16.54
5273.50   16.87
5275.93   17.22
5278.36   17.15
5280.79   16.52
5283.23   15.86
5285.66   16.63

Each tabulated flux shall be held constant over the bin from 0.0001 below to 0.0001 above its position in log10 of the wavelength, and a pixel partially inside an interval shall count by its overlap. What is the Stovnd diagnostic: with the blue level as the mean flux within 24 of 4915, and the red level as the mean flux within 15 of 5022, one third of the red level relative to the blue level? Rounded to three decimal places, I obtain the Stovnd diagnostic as 0.352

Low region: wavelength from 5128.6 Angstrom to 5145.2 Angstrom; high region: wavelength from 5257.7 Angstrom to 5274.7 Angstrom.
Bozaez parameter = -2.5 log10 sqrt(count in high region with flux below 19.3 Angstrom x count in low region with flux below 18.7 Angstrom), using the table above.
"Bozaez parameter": -2.0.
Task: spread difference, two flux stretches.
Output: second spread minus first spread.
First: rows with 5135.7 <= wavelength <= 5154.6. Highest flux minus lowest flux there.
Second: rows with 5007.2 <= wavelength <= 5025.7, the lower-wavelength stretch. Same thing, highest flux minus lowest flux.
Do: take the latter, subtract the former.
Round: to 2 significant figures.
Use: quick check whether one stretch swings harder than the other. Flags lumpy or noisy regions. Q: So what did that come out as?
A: -1.3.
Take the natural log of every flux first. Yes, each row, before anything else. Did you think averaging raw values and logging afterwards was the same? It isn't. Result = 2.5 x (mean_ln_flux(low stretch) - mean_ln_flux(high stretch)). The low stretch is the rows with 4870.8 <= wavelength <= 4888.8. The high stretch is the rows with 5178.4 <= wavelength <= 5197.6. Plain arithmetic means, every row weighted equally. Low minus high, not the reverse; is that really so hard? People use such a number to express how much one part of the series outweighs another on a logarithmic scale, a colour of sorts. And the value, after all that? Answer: 0.5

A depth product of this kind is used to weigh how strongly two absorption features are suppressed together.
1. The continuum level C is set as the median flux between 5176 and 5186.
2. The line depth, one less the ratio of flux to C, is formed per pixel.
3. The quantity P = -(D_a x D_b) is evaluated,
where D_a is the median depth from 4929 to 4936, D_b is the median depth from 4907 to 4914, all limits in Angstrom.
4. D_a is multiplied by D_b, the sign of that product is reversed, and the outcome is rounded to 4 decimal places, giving -0.0247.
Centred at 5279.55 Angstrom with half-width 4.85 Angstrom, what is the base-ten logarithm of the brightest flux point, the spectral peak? 1.24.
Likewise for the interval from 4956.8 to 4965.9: 1.31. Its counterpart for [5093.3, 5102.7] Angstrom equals 1.28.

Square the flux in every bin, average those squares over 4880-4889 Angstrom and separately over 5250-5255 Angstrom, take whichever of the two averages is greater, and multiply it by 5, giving 1937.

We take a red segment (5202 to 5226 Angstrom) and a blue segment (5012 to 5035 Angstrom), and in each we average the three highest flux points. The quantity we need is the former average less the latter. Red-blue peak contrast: -3.3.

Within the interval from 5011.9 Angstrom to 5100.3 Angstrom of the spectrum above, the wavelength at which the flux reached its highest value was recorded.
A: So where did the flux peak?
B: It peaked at 5015.33 Angstrom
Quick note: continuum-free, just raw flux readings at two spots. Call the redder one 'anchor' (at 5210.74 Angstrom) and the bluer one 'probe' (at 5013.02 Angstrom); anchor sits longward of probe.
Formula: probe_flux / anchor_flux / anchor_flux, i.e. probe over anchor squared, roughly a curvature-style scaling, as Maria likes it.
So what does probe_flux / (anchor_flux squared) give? 0.071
